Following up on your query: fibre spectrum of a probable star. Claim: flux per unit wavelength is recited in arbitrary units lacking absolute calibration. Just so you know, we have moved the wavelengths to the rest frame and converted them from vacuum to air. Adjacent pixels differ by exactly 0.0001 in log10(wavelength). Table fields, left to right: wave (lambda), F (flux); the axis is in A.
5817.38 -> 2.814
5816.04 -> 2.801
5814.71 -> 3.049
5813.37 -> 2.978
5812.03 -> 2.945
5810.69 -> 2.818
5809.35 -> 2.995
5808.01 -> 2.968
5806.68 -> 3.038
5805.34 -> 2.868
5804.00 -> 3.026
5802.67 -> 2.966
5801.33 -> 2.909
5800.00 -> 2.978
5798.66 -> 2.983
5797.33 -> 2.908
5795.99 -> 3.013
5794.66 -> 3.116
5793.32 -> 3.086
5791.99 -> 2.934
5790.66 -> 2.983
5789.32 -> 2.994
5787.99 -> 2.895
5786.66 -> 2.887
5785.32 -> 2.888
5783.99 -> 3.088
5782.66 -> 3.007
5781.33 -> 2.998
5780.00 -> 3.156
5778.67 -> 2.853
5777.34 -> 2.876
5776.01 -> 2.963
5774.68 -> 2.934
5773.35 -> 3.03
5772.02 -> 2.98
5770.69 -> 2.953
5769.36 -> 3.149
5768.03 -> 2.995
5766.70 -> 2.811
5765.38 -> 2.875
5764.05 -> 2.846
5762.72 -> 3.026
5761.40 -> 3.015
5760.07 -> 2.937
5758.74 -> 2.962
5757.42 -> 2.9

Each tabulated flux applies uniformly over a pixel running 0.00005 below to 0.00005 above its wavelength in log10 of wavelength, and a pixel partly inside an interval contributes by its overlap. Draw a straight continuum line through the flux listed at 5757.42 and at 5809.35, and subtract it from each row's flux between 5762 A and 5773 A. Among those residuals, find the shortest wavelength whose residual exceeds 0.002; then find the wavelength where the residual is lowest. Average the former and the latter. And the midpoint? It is 5764.7 A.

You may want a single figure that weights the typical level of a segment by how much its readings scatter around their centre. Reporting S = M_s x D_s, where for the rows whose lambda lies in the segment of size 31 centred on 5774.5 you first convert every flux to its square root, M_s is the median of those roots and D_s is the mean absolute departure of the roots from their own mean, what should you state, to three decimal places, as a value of 0.037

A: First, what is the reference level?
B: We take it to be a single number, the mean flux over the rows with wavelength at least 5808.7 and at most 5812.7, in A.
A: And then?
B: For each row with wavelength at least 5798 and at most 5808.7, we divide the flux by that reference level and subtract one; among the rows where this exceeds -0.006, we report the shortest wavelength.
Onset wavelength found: 5798.66 A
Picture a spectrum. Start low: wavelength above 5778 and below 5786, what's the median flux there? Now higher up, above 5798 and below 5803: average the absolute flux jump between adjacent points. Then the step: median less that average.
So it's 2.96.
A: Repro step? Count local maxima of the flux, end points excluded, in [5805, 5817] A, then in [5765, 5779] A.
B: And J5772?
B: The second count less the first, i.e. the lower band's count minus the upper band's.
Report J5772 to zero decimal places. 0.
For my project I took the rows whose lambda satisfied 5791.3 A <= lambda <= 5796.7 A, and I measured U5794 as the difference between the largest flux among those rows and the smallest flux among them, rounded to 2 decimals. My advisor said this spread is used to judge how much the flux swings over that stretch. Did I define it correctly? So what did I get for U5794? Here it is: 0.18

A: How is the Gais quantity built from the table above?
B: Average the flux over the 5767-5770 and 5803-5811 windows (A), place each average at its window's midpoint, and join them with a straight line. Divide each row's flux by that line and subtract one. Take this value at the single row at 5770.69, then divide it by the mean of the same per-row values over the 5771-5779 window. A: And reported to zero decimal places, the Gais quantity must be 1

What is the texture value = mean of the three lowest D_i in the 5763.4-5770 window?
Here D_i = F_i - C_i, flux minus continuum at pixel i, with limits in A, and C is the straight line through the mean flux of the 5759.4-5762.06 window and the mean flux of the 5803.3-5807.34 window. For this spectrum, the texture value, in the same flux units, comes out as -0.13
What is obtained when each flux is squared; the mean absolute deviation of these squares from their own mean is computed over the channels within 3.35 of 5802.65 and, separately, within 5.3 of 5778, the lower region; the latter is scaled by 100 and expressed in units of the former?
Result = 147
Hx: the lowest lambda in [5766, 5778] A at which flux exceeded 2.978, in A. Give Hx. 5768.03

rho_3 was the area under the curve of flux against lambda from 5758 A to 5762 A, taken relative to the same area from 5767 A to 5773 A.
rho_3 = 0.7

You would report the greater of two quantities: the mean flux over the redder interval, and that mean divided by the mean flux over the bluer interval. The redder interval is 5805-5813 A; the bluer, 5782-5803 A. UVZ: 2.94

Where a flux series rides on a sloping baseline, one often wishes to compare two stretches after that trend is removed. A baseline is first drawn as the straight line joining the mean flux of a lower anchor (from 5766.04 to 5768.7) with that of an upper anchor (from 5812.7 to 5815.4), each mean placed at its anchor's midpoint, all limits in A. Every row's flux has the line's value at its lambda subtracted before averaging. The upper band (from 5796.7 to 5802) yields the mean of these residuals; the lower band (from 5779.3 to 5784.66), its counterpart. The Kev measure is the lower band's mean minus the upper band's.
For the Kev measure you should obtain 0.16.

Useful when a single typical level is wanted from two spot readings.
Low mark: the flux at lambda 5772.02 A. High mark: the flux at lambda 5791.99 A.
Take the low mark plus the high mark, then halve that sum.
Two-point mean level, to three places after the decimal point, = 2.957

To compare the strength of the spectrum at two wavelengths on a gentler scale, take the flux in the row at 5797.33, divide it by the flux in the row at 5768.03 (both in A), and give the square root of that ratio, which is 0.985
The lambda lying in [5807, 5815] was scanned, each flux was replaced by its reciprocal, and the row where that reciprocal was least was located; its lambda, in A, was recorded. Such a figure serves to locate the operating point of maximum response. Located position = 5814.71 A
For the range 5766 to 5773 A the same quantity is 5769.36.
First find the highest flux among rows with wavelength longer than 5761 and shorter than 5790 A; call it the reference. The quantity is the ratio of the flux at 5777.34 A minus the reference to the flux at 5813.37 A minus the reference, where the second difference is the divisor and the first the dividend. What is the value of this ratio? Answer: 1.6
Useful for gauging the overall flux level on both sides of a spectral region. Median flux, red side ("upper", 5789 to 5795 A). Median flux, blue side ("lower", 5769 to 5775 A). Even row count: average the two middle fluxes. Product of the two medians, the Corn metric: 8.92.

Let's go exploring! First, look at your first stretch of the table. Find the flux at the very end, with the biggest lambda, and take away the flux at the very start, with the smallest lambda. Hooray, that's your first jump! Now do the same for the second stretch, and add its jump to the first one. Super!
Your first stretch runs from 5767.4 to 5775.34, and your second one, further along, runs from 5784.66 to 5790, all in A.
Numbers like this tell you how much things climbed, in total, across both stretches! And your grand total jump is 0.045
